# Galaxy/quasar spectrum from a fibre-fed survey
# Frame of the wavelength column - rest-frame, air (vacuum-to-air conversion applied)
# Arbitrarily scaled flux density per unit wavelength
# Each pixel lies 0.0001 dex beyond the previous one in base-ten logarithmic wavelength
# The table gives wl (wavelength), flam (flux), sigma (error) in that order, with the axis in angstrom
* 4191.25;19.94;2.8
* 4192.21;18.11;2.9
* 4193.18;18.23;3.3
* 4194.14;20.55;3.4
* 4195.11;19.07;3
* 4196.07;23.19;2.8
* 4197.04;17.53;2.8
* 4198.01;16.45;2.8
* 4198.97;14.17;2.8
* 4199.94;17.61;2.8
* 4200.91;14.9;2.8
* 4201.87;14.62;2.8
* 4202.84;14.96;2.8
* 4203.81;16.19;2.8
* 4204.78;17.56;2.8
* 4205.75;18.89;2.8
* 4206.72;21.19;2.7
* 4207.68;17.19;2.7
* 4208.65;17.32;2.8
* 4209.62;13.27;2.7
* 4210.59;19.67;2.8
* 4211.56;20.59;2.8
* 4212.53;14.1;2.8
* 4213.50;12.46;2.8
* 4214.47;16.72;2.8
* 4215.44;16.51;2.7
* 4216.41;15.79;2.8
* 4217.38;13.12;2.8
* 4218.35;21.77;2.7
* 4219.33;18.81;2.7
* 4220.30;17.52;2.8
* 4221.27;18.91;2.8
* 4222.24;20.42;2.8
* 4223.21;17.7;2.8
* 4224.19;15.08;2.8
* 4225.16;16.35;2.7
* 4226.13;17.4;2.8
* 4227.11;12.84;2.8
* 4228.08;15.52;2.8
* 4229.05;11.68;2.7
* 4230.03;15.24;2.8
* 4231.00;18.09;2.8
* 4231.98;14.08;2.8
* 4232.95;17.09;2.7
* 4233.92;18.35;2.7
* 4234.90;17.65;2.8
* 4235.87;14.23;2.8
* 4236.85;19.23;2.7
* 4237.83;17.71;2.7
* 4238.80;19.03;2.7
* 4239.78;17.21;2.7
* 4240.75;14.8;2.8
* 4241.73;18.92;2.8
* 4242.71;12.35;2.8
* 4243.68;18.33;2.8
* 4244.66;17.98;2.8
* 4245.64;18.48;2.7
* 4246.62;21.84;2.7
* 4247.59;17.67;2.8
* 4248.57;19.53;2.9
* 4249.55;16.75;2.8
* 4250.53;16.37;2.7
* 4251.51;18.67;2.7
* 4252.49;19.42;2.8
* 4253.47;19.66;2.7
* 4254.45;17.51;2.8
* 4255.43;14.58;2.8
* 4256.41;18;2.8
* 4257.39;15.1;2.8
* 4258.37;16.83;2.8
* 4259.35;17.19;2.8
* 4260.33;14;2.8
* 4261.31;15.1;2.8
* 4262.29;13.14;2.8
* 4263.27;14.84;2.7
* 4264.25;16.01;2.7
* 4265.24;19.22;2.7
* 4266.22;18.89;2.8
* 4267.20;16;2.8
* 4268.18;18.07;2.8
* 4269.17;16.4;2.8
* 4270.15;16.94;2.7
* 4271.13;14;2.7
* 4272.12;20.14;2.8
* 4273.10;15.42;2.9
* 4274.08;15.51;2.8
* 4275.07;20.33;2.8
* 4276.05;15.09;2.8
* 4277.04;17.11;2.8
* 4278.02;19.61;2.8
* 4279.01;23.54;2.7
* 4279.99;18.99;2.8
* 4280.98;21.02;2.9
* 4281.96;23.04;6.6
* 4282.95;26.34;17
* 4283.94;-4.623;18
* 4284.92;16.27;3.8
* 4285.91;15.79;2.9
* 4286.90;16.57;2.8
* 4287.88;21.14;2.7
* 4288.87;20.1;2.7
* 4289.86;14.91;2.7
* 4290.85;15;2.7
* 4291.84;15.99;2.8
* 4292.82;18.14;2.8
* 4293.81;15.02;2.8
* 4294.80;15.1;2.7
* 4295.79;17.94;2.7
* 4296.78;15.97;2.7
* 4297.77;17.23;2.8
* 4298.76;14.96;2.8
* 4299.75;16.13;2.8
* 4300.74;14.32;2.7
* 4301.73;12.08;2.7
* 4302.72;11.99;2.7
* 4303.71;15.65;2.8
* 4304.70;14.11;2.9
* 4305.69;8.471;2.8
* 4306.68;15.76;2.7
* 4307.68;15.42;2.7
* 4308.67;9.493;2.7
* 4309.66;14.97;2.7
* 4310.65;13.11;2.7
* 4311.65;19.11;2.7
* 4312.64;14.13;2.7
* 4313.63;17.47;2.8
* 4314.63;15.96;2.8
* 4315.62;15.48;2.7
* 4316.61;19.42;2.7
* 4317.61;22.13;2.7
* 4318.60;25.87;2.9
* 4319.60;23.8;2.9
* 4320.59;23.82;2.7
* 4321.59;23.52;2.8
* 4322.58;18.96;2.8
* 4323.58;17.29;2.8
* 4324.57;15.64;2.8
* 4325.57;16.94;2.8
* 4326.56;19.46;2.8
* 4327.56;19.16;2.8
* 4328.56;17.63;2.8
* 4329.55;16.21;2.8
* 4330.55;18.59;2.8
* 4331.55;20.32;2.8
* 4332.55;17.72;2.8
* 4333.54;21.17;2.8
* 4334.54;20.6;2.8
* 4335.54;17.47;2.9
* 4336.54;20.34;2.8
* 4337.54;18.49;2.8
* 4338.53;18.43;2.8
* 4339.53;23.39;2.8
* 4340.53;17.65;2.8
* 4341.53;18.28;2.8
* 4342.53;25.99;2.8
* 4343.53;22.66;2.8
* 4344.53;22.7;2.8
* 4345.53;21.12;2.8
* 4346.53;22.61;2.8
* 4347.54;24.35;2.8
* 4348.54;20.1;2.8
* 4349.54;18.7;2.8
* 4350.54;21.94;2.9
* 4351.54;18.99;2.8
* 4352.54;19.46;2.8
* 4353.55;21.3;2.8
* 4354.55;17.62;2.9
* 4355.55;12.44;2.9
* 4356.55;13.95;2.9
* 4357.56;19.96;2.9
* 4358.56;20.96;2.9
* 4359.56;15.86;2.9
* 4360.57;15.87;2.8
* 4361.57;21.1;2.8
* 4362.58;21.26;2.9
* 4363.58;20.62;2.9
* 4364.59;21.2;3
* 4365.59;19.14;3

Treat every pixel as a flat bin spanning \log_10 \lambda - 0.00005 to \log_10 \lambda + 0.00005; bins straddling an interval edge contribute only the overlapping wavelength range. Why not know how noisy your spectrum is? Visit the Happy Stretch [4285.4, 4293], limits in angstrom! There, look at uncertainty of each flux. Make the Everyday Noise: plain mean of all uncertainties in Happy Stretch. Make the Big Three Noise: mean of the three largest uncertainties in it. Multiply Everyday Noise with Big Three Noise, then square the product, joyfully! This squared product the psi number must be 61.3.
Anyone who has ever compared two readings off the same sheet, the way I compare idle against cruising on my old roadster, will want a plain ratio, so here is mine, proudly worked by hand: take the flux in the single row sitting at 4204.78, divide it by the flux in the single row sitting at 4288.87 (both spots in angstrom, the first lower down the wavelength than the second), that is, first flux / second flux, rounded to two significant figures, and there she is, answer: 0.87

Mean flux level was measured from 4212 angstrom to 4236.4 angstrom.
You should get 16.3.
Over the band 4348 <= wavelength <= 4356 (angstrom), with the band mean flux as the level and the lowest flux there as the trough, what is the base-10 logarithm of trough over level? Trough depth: -0.18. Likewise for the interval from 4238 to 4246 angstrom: -0.14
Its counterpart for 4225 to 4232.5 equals -0.11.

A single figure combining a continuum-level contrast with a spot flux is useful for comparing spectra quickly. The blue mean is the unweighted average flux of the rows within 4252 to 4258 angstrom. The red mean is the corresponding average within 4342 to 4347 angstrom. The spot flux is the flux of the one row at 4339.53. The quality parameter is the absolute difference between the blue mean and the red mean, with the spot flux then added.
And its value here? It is 29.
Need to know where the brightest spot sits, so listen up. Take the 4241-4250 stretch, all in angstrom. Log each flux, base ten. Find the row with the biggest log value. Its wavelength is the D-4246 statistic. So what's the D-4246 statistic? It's 4246.62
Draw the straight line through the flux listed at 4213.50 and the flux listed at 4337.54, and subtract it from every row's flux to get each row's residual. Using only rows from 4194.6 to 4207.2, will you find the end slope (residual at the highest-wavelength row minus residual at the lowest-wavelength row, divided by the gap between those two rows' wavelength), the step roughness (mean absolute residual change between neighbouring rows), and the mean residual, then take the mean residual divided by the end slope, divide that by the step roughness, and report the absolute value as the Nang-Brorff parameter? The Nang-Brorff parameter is 19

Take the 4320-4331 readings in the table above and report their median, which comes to 18.6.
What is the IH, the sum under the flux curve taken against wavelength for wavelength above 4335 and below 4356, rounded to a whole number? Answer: 424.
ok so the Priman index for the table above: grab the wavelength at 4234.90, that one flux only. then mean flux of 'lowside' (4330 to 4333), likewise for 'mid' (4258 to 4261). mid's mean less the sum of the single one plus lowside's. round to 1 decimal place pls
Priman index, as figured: -20.5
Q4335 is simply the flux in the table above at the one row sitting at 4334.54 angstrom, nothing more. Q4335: 20.6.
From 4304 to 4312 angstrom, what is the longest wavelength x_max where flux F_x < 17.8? 4310.65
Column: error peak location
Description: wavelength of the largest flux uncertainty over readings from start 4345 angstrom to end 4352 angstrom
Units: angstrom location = 4350.54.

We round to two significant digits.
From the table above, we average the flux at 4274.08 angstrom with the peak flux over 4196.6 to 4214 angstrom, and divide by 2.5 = 7.3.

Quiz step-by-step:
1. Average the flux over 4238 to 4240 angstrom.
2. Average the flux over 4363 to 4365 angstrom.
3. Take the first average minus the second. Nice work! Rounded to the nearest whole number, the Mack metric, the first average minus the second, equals -3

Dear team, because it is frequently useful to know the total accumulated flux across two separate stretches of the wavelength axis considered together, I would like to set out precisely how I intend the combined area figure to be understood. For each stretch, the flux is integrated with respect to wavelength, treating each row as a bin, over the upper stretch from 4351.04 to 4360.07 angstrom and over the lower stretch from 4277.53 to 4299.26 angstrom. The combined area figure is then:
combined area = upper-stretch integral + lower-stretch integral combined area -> 534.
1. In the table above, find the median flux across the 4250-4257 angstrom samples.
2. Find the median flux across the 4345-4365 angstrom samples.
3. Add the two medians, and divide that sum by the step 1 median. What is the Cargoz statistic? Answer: 2.13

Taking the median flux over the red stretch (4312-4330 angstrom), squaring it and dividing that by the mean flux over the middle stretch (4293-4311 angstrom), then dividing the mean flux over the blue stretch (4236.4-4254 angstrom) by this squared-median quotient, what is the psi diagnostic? 0.77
